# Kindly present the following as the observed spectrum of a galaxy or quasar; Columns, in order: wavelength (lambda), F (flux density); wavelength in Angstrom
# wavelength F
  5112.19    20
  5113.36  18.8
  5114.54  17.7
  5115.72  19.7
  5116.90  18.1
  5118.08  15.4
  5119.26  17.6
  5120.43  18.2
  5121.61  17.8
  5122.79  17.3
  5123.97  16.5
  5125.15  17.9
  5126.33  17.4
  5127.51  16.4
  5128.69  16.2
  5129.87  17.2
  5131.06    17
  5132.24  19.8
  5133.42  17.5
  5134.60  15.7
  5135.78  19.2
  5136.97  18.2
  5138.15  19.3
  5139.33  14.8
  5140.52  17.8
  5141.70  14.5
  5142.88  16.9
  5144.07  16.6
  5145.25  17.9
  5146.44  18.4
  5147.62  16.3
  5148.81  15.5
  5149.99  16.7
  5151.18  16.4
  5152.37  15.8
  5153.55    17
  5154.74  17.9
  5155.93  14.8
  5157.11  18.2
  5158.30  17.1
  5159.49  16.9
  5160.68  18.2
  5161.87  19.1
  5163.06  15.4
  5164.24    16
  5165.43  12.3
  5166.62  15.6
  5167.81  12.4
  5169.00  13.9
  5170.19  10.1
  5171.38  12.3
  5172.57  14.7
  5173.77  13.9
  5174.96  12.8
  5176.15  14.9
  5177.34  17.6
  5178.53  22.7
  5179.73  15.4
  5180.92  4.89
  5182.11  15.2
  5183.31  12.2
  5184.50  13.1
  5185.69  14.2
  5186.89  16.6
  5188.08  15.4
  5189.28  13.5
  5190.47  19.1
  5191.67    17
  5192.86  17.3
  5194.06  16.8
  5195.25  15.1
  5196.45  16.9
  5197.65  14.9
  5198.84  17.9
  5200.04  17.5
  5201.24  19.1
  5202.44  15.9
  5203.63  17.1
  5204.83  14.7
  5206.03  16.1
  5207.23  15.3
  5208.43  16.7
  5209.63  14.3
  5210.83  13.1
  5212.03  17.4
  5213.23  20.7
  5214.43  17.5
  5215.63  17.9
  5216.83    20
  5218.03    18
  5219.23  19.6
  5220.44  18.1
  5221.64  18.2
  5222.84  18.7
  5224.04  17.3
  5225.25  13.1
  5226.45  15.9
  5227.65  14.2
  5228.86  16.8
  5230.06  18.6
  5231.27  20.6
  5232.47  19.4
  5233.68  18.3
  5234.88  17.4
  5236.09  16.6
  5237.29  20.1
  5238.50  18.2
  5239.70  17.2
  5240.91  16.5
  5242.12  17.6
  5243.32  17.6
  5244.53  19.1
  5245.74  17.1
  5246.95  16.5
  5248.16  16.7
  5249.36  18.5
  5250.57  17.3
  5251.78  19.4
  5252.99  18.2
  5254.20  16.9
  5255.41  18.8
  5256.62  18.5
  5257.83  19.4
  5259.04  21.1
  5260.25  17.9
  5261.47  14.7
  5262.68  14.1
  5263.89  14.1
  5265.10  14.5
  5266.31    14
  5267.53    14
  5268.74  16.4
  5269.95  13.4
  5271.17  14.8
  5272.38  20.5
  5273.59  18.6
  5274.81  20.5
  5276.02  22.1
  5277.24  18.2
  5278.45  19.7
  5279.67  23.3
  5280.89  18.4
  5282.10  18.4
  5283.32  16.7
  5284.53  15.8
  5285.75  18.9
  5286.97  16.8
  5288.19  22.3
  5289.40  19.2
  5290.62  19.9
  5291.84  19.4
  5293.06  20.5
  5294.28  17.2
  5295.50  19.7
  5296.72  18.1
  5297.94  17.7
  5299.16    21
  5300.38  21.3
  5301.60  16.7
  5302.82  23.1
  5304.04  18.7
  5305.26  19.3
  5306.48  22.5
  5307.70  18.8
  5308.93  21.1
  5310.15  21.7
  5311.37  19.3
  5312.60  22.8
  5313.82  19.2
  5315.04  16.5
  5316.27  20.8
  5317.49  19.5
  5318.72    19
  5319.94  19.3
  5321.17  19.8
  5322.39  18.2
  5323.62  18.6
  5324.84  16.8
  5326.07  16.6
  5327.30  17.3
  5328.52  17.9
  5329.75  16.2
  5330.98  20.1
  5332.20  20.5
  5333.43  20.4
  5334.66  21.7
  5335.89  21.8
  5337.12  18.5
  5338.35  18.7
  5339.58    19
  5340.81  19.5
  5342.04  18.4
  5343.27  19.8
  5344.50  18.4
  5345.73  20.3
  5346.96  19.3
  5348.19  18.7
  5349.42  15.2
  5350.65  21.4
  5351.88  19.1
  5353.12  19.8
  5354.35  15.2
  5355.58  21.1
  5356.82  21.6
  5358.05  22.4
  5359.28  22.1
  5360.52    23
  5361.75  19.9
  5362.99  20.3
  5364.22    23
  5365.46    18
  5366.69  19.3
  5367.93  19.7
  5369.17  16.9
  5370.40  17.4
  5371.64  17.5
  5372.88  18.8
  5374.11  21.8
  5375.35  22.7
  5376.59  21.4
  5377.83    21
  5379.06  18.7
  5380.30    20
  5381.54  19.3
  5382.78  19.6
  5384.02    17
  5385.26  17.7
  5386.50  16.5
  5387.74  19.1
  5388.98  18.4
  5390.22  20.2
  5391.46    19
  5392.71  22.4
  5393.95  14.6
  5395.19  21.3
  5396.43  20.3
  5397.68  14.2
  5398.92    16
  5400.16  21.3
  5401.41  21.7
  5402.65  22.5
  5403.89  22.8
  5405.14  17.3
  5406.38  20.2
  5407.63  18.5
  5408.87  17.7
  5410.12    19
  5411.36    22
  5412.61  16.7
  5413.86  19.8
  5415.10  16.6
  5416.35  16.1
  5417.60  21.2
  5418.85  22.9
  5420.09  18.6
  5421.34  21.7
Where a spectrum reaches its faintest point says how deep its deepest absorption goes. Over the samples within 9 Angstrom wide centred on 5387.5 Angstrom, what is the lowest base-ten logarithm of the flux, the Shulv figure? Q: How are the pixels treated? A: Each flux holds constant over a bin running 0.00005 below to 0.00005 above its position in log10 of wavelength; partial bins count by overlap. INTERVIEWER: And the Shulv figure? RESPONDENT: 1.22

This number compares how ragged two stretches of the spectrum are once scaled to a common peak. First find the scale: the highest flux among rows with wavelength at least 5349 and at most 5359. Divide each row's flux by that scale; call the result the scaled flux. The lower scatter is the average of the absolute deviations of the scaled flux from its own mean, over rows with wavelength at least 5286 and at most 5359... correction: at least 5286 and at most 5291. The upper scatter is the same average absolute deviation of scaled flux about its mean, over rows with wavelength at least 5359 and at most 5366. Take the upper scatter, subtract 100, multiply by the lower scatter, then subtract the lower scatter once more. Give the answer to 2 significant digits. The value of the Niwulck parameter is -7.0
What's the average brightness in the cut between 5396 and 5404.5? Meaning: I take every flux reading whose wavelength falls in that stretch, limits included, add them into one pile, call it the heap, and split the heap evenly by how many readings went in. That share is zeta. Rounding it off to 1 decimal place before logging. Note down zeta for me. 19.8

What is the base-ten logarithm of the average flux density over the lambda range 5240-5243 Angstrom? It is 1.23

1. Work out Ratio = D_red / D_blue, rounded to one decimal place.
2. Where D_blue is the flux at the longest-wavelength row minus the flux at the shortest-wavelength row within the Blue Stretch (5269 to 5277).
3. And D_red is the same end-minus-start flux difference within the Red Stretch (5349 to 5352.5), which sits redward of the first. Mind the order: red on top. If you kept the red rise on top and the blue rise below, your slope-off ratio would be 0.4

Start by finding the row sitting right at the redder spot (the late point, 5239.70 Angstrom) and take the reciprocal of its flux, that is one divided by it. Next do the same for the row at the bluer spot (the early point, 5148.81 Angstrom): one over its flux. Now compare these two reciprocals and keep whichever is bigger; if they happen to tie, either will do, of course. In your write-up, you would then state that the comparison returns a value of 0.065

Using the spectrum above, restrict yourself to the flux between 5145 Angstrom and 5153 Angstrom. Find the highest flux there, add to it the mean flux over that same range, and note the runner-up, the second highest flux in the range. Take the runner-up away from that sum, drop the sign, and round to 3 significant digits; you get 17.2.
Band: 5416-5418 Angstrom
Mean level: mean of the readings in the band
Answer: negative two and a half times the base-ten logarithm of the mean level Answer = -3.18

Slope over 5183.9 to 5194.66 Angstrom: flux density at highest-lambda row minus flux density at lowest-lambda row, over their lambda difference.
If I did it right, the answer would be 0.39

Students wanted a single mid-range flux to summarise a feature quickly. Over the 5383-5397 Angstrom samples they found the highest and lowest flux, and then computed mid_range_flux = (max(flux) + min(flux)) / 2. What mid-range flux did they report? 18.5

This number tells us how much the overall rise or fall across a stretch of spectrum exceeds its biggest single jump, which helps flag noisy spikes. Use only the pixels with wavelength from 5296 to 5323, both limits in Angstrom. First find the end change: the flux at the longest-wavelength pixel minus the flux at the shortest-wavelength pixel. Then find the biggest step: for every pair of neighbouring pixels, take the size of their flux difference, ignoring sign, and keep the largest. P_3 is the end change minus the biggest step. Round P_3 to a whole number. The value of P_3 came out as -6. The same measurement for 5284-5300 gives 0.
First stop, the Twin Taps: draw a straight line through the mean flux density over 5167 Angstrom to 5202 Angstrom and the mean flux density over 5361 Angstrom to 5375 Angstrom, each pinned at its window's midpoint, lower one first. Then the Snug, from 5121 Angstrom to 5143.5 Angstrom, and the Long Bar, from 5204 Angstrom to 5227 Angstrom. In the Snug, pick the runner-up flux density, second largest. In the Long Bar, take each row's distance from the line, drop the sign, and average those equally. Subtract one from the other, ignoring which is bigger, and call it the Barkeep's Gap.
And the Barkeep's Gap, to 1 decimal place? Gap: 17.3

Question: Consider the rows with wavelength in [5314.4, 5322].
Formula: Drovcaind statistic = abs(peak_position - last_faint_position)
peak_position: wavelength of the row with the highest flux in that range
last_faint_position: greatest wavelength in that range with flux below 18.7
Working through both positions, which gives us 1.2 Angstrom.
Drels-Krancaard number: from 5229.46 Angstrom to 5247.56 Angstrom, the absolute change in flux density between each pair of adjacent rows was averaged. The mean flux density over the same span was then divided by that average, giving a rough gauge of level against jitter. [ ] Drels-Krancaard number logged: 13.8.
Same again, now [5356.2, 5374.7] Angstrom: 12.5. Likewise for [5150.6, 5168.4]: 8.3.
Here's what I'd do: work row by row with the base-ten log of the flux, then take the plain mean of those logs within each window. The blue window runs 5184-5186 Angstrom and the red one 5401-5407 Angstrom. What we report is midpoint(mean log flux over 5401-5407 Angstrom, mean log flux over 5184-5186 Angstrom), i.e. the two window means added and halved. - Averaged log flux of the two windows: 1.23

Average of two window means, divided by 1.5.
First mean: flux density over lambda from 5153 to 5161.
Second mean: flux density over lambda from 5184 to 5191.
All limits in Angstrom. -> 10.8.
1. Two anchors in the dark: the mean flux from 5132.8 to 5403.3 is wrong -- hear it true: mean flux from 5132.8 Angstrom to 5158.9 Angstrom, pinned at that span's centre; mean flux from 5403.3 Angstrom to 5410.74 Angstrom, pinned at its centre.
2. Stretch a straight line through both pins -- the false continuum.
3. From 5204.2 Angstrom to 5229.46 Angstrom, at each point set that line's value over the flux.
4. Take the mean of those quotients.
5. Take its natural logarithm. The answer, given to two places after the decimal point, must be 0.06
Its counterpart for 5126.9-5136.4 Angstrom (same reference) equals -0.03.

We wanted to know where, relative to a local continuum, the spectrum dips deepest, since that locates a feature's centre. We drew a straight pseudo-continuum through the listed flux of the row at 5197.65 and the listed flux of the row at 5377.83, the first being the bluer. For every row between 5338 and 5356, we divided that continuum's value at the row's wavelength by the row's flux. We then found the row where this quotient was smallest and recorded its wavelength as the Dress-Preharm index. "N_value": 5350.65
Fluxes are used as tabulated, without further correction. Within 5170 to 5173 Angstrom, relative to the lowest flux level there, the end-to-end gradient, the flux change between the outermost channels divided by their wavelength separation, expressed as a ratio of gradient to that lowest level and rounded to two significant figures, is 0.19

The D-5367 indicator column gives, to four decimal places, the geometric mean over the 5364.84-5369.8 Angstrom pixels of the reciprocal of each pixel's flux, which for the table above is 0.0542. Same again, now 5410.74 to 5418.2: 0.0538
